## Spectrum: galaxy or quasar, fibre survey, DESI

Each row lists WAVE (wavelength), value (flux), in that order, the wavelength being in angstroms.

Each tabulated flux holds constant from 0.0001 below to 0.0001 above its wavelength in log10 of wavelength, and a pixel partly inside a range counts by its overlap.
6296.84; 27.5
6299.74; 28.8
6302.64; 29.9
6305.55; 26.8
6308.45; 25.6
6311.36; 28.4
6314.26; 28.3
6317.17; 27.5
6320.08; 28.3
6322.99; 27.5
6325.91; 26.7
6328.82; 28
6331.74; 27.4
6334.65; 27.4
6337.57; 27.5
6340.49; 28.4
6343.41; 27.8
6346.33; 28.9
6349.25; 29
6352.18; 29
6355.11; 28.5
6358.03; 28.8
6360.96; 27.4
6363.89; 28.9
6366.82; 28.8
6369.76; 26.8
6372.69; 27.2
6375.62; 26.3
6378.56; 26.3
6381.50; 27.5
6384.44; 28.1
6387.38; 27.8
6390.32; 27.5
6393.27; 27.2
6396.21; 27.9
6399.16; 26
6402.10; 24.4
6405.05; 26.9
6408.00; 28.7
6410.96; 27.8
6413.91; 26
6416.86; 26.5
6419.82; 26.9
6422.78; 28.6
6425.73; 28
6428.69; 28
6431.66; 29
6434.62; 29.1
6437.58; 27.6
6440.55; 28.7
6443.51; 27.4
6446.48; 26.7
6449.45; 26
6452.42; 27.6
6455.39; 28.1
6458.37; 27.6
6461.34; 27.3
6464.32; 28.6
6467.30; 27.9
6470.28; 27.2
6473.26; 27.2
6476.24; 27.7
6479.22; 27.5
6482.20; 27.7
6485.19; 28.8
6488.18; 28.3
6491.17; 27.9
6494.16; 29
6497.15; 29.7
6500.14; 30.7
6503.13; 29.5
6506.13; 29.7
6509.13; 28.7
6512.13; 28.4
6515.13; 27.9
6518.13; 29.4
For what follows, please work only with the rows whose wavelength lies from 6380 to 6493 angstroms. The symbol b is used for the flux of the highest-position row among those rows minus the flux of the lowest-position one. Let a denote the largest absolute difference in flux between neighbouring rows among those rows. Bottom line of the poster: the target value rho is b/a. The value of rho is 0.2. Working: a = 2.5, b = 0.40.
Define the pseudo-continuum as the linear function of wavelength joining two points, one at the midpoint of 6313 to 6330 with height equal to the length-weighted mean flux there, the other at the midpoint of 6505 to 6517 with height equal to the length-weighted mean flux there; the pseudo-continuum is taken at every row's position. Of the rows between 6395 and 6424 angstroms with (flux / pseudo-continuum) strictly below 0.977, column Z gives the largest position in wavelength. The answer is 6419.82 angstroms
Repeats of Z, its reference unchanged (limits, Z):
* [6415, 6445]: 6443.51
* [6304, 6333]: 6325.91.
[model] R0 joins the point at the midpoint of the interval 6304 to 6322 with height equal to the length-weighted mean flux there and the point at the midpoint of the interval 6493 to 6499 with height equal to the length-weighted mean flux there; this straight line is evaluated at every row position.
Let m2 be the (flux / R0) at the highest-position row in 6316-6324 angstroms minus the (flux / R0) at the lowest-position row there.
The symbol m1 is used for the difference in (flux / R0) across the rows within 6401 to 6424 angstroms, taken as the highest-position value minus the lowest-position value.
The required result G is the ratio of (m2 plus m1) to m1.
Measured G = 1.0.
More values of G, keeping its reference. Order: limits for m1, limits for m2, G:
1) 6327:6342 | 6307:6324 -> 7.5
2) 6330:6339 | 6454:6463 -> -20.8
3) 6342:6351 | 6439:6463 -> -0.4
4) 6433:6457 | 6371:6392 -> 0.9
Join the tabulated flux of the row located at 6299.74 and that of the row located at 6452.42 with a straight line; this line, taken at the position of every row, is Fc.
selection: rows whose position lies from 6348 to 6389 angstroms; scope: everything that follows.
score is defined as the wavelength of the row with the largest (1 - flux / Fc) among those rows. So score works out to 6375.62 angstroms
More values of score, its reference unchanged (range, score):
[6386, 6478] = 6402.10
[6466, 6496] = 6470.28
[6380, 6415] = 6402.10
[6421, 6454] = 6449.45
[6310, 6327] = 6325.91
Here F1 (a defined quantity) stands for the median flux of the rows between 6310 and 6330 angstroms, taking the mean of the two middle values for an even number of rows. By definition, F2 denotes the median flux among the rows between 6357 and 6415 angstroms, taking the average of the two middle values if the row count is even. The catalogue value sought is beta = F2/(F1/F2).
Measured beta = 26.9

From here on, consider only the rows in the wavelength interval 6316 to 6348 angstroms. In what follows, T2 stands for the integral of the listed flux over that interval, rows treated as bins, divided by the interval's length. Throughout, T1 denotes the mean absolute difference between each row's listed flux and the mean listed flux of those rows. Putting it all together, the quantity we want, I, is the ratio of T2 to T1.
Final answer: 59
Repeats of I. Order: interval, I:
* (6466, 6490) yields 68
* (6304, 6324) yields 37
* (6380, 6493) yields 40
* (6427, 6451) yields 31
